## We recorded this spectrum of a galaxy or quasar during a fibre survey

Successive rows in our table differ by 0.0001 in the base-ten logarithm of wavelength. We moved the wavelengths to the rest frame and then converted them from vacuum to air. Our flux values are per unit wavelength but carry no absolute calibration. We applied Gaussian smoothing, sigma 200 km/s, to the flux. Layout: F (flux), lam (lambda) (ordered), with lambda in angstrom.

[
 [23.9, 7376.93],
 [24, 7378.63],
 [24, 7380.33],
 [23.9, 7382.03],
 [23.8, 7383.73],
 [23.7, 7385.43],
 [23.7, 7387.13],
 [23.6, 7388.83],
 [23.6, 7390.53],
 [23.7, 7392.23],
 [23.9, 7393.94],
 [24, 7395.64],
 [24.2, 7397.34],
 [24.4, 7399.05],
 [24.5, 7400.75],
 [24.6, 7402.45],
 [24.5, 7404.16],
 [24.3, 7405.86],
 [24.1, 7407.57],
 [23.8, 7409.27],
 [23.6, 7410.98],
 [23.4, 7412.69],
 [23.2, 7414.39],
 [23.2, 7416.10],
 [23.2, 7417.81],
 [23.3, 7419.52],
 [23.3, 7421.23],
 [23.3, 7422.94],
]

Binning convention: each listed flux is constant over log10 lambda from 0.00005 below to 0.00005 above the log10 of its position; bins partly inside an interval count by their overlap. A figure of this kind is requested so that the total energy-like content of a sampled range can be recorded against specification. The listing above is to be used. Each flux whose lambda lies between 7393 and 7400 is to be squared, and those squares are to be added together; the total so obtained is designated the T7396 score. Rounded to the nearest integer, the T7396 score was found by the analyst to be 2328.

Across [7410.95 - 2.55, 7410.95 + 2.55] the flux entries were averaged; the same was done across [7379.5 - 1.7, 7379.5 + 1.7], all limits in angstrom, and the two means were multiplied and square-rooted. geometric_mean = 23.8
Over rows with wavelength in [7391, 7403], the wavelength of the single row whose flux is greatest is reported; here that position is 7402.45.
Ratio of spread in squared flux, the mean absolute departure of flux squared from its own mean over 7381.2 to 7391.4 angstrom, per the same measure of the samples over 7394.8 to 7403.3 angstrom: 0.5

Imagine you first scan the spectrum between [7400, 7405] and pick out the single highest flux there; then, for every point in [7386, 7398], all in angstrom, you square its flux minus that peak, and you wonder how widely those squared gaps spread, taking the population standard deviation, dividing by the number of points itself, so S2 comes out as 0.30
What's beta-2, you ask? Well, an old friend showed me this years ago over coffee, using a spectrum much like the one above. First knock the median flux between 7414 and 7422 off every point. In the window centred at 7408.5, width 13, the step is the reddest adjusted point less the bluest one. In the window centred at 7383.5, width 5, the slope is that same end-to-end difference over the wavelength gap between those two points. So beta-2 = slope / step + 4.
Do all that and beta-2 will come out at 4.04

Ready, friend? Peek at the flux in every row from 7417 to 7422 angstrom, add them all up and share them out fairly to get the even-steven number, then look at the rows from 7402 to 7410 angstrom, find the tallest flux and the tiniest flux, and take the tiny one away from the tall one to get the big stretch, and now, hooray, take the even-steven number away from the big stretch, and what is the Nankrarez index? -22.5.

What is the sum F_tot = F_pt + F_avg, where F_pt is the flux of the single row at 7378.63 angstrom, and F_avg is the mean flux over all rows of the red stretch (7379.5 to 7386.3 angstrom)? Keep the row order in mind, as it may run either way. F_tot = 47.9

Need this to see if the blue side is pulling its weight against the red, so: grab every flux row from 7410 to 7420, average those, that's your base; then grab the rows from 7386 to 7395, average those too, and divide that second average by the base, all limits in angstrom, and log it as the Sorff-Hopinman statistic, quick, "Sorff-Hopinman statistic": 1.02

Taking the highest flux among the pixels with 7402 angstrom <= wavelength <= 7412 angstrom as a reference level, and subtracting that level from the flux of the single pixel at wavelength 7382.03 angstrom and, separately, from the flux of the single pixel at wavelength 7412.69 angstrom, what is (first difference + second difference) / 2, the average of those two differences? -0.95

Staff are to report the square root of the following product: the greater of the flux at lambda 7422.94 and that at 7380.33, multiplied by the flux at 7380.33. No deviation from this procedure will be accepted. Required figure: 24.0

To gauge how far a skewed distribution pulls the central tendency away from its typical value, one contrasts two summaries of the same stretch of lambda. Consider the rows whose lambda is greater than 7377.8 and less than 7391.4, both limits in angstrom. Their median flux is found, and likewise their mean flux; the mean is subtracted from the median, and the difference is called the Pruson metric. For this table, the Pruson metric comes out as -0.04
